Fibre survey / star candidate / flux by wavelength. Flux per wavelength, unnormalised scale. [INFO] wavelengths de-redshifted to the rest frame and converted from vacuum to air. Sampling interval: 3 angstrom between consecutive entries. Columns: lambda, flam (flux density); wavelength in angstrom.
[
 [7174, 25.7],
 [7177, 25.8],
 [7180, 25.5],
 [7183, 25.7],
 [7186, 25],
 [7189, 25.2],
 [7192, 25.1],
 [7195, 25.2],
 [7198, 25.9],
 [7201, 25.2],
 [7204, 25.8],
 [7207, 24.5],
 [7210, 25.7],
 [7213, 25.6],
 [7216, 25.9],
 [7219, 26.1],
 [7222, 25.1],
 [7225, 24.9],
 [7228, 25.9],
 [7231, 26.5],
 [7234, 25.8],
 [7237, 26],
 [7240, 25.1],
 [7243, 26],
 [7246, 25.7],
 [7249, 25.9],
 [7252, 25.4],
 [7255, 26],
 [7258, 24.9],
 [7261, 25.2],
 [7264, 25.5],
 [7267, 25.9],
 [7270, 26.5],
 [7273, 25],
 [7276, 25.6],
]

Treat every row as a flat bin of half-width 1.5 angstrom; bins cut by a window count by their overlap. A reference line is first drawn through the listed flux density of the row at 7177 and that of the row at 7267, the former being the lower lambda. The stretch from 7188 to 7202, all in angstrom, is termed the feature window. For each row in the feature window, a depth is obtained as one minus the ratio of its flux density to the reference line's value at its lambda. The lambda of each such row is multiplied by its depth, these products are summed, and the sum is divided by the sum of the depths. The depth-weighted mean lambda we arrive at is 7194.1 angstrom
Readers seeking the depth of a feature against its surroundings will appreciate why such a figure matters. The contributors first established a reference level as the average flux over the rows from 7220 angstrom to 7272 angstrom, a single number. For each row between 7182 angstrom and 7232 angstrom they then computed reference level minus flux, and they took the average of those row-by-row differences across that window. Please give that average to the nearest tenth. 0.2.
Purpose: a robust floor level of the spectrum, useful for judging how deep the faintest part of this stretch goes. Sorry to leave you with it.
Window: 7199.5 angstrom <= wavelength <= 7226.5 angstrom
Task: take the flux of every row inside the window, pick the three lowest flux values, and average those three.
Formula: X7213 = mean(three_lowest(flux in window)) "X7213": 24.8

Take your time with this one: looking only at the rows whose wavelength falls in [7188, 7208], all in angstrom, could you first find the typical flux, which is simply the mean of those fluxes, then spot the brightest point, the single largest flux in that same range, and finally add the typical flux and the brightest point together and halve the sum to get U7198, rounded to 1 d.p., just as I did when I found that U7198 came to 25.6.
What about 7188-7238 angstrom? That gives 26.0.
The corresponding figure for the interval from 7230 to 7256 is 26.2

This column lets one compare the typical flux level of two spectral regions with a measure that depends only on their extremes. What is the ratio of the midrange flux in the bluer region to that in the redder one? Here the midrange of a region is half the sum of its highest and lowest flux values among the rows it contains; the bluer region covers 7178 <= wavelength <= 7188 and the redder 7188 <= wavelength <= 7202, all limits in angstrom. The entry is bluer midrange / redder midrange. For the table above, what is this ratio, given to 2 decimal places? 0.99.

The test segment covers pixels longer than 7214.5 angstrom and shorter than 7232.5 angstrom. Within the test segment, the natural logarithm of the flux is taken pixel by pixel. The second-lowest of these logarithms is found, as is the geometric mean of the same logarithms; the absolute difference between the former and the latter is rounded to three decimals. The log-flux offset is 0.025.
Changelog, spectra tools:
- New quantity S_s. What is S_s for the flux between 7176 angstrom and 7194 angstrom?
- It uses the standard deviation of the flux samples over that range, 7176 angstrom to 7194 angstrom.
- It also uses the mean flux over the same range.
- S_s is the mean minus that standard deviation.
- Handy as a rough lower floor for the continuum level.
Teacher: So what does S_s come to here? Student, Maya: 25.1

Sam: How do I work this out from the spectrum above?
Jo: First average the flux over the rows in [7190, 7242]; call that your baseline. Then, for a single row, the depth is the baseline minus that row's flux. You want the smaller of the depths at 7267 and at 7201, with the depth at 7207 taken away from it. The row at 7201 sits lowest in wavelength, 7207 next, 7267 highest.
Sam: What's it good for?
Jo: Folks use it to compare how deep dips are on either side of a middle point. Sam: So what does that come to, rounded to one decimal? -1.4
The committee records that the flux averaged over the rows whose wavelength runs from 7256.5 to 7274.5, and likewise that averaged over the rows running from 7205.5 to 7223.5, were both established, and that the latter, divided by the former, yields 1.00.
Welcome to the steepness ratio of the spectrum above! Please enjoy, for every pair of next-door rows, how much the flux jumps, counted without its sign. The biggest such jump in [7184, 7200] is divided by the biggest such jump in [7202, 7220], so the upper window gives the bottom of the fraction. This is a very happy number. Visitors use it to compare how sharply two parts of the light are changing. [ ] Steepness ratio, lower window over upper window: 0.54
